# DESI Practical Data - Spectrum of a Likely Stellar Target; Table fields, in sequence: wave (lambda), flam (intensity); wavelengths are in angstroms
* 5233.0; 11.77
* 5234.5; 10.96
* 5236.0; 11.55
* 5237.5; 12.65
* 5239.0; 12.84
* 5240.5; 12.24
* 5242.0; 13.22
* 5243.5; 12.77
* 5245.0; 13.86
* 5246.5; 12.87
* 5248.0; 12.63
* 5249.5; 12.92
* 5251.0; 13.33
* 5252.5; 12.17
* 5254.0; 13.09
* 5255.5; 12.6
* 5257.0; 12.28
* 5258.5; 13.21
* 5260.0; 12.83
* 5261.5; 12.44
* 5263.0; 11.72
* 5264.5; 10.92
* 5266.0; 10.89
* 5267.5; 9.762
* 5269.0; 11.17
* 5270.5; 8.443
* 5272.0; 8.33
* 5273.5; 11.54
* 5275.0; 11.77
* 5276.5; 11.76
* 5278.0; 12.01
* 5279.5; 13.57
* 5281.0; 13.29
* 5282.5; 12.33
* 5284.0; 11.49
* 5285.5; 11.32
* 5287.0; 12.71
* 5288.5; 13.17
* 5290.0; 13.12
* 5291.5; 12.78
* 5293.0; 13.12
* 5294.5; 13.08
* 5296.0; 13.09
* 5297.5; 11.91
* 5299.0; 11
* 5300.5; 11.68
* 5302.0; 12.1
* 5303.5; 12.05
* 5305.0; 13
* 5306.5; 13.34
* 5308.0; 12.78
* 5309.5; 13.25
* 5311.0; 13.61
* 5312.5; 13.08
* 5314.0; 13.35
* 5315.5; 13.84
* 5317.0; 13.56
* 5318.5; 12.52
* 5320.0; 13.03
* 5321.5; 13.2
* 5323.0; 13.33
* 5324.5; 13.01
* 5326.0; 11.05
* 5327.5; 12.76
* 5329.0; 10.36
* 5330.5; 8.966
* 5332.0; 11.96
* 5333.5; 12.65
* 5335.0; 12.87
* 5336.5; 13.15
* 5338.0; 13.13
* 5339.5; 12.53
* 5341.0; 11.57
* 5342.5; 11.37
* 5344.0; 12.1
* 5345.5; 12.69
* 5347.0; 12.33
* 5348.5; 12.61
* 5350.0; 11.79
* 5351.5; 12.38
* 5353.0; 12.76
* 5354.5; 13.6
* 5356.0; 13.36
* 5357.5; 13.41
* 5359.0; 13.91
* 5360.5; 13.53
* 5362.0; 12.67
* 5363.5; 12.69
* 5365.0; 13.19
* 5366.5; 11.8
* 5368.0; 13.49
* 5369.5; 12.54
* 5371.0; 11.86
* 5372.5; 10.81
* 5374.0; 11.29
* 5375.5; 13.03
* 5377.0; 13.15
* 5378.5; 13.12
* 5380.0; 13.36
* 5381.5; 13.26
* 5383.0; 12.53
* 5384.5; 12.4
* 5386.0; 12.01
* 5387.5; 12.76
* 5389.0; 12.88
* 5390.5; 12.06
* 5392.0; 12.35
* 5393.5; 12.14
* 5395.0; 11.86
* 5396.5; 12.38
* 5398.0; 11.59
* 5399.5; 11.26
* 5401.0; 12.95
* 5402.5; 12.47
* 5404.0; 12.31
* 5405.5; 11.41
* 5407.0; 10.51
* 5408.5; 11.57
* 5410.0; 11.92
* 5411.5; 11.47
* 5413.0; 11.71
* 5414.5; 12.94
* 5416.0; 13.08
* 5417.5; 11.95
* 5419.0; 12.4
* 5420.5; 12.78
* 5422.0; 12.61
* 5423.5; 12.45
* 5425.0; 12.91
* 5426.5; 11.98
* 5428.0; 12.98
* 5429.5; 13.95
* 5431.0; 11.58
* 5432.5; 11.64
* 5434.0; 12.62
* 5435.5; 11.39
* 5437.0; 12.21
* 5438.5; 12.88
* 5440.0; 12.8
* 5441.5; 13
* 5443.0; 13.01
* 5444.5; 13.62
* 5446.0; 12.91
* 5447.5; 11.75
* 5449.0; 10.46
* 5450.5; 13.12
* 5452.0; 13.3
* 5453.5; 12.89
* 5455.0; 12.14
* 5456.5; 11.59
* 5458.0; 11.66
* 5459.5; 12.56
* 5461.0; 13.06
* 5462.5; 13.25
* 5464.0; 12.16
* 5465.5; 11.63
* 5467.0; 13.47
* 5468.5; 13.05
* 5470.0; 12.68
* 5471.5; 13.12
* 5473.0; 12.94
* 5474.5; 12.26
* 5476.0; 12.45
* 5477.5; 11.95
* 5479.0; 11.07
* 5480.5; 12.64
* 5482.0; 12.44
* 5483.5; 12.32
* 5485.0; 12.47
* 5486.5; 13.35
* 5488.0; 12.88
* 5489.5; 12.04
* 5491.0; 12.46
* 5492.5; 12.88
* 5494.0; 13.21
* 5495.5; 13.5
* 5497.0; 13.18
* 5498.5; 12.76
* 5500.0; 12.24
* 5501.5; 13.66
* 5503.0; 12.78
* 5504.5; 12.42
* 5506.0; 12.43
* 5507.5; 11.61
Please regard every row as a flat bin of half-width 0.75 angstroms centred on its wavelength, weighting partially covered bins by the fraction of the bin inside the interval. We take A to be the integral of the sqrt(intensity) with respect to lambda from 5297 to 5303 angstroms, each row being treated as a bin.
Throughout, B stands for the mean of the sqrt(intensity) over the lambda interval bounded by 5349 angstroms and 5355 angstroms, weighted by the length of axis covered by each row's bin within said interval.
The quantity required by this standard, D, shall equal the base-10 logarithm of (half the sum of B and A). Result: 1.08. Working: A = 20.5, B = 3.55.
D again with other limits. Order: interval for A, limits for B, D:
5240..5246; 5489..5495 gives 1.10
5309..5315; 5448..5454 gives 1.10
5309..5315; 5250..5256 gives 1.11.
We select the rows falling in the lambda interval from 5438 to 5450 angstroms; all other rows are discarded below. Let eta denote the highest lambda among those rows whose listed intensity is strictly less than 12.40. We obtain 5449.0 angstroms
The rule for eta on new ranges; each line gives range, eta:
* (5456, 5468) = 5465.5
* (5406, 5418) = 5417.5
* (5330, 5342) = 5341.0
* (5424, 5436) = 5435.5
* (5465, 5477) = 5474.5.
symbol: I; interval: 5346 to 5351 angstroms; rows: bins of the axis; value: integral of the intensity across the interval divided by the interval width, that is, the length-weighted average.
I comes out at 12.3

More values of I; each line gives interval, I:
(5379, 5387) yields 12.7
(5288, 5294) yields 13.0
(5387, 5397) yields 12.3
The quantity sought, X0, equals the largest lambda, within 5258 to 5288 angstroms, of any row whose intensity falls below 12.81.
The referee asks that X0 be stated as 5287.0 angstroms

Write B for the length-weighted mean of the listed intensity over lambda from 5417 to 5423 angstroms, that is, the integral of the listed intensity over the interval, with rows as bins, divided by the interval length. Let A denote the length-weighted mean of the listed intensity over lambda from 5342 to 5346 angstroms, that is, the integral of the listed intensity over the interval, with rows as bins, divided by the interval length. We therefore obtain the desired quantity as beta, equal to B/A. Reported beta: 1.03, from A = 12.1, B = 12.5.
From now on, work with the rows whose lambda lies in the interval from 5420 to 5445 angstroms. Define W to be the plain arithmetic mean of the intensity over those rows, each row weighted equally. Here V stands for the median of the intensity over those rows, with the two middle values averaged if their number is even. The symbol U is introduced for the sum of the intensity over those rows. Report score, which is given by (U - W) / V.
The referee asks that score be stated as 15.8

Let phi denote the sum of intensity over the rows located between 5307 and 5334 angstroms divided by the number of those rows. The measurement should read 12.6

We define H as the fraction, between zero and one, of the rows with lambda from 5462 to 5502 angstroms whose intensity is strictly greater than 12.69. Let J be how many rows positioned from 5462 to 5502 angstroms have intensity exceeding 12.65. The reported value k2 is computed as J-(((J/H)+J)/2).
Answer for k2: -7.5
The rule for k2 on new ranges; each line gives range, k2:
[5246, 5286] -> -9.5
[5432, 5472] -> -7.0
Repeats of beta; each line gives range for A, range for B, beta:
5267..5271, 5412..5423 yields 1.26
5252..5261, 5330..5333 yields 0.85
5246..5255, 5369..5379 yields 0.95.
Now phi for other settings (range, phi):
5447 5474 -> 12.5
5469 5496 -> 12.6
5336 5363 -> 12.7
